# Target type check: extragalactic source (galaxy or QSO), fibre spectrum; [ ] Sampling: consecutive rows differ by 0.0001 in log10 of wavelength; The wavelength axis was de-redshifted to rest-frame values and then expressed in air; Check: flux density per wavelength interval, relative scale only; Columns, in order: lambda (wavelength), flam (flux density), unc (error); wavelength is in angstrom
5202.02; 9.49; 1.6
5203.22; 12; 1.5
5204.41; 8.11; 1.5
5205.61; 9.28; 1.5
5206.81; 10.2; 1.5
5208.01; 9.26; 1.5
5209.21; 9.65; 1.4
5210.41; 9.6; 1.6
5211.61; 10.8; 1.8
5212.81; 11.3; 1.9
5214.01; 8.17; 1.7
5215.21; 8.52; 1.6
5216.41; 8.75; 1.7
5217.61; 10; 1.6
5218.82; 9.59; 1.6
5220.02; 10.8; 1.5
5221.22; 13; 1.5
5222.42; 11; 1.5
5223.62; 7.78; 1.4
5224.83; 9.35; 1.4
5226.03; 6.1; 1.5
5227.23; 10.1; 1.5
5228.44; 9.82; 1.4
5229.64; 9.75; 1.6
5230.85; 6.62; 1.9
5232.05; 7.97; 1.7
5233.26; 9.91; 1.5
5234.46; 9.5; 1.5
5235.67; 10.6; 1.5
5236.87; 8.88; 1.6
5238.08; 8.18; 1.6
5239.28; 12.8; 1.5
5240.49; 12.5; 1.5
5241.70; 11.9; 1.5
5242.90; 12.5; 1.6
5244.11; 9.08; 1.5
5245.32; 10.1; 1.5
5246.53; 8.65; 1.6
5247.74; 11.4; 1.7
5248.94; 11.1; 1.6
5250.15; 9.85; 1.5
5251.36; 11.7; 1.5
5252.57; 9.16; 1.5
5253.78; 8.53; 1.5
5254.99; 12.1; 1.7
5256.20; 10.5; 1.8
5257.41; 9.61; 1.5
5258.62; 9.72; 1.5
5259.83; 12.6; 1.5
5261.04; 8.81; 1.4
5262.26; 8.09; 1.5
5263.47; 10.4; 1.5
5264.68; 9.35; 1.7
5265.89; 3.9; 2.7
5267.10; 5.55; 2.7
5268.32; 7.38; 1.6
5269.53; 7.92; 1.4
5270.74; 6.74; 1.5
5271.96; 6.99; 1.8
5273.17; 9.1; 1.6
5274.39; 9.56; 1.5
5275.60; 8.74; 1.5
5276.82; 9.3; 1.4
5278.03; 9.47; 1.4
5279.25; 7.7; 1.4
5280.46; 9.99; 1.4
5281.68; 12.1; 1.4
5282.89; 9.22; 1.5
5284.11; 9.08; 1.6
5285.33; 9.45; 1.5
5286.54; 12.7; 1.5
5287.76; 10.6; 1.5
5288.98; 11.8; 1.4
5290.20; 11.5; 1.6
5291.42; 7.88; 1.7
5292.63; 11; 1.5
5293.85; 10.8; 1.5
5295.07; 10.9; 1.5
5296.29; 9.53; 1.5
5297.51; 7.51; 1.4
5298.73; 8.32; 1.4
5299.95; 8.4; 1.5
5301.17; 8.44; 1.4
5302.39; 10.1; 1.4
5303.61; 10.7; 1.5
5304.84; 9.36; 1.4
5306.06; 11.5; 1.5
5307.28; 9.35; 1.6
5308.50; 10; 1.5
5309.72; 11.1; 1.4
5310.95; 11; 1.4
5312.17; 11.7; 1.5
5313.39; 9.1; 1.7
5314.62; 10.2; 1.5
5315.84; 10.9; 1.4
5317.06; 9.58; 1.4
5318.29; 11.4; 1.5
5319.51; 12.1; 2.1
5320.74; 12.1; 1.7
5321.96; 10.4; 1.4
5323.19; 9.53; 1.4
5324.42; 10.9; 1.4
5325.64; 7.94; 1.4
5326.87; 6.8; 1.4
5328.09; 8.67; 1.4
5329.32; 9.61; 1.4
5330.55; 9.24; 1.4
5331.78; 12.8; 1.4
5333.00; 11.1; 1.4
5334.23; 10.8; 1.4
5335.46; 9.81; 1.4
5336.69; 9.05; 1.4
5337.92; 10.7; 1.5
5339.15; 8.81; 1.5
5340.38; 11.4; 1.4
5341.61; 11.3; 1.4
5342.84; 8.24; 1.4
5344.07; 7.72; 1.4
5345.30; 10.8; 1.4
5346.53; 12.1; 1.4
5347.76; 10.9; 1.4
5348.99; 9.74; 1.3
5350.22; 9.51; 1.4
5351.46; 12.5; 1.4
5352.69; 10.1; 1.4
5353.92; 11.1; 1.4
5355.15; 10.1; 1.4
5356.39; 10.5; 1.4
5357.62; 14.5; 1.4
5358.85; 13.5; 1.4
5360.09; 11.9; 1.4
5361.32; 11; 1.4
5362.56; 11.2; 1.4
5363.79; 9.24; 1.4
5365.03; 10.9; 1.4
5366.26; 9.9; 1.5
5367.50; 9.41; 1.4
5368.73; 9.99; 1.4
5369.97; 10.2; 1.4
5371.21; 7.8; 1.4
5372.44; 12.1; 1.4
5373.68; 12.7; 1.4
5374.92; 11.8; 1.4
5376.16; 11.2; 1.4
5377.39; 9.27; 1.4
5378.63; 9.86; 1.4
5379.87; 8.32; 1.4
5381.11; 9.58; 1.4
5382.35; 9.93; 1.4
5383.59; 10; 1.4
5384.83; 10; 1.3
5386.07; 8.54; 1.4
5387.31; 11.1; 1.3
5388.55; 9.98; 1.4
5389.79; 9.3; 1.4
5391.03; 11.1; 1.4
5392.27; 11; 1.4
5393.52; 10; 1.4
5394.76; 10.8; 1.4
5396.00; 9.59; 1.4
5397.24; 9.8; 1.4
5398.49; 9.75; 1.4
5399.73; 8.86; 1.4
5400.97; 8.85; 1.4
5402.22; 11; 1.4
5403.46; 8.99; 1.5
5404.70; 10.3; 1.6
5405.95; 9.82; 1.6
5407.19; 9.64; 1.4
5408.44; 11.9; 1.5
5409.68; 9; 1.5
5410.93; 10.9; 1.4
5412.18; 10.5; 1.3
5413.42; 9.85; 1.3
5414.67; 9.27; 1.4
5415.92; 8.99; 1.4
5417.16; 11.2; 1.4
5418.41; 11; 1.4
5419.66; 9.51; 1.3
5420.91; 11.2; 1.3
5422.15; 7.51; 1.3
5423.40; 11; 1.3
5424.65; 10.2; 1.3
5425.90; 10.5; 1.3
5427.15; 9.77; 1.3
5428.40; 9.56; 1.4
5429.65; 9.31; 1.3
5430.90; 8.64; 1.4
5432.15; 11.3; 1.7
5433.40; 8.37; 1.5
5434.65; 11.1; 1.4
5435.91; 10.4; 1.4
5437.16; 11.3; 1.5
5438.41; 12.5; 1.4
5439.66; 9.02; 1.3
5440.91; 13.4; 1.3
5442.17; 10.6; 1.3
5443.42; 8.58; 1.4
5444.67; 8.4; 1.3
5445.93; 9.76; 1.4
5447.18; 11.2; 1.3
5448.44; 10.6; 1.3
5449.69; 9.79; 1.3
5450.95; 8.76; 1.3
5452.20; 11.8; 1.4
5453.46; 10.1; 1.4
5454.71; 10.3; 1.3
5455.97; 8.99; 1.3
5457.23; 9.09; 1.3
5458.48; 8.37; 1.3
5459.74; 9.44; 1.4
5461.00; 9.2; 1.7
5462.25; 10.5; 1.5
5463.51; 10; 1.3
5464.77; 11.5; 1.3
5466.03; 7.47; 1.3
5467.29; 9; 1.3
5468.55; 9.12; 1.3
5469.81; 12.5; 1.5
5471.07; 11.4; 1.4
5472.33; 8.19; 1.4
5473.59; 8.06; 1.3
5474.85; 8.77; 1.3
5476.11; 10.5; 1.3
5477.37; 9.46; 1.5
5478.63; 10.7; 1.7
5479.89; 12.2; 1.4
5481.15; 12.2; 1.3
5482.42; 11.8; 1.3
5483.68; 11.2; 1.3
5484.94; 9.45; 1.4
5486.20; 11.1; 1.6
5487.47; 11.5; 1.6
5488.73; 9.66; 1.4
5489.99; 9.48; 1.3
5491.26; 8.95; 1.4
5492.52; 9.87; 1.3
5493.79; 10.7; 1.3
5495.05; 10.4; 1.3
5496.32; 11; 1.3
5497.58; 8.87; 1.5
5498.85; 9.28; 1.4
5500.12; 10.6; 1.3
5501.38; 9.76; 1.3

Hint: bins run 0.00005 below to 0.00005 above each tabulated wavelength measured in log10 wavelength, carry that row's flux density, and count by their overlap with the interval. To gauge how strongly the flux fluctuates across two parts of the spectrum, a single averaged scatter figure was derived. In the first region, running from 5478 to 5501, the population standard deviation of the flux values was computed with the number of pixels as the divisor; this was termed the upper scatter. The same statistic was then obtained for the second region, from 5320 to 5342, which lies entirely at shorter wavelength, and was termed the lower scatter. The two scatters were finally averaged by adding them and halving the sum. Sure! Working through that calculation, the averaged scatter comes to 1.3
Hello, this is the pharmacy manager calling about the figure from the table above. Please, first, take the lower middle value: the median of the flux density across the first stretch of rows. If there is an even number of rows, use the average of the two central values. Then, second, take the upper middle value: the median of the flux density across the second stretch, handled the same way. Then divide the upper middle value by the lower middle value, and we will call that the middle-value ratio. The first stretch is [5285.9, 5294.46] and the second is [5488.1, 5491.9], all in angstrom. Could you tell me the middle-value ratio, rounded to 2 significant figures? 0.86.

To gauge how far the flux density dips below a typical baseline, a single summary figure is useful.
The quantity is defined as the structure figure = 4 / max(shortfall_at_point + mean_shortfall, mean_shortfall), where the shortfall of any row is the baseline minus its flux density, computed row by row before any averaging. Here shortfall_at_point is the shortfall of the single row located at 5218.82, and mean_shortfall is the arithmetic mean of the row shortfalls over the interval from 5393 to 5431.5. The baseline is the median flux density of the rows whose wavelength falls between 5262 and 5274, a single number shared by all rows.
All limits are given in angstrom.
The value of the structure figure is -1.77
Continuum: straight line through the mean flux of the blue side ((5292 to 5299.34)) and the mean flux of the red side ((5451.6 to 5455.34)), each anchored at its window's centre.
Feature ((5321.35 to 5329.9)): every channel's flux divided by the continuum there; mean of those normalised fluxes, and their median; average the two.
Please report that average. 0.95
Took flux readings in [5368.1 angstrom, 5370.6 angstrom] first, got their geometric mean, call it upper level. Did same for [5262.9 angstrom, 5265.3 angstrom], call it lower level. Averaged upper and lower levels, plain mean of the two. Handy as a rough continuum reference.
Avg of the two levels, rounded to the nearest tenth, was 10.0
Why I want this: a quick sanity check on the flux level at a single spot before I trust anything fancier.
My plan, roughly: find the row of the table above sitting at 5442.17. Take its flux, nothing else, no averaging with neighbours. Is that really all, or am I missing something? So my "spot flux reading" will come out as 10.6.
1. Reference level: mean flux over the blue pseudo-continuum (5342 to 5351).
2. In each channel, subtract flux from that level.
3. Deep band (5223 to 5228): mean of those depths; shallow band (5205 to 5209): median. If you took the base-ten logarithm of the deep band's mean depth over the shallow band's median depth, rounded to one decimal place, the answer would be 0.4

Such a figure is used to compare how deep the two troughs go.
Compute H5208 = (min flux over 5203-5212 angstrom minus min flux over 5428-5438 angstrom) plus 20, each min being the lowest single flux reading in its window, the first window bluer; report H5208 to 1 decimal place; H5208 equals 19.7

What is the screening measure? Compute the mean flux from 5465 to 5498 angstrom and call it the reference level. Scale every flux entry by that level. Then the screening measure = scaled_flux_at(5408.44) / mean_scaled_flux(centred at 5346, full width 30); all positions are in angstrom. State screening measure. 1.10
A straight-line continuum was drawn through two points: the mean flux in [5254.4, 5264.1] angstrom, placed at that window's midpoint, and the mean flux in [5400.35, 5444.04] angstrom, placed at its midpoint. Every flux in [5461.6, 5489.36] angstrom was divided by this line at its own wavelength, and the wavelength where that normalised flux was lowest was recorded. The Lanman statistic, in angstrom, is 5466.03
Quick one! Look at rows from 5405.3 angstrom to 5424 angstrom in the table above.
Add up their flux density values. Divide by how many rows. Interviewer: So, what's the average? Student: 10.1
